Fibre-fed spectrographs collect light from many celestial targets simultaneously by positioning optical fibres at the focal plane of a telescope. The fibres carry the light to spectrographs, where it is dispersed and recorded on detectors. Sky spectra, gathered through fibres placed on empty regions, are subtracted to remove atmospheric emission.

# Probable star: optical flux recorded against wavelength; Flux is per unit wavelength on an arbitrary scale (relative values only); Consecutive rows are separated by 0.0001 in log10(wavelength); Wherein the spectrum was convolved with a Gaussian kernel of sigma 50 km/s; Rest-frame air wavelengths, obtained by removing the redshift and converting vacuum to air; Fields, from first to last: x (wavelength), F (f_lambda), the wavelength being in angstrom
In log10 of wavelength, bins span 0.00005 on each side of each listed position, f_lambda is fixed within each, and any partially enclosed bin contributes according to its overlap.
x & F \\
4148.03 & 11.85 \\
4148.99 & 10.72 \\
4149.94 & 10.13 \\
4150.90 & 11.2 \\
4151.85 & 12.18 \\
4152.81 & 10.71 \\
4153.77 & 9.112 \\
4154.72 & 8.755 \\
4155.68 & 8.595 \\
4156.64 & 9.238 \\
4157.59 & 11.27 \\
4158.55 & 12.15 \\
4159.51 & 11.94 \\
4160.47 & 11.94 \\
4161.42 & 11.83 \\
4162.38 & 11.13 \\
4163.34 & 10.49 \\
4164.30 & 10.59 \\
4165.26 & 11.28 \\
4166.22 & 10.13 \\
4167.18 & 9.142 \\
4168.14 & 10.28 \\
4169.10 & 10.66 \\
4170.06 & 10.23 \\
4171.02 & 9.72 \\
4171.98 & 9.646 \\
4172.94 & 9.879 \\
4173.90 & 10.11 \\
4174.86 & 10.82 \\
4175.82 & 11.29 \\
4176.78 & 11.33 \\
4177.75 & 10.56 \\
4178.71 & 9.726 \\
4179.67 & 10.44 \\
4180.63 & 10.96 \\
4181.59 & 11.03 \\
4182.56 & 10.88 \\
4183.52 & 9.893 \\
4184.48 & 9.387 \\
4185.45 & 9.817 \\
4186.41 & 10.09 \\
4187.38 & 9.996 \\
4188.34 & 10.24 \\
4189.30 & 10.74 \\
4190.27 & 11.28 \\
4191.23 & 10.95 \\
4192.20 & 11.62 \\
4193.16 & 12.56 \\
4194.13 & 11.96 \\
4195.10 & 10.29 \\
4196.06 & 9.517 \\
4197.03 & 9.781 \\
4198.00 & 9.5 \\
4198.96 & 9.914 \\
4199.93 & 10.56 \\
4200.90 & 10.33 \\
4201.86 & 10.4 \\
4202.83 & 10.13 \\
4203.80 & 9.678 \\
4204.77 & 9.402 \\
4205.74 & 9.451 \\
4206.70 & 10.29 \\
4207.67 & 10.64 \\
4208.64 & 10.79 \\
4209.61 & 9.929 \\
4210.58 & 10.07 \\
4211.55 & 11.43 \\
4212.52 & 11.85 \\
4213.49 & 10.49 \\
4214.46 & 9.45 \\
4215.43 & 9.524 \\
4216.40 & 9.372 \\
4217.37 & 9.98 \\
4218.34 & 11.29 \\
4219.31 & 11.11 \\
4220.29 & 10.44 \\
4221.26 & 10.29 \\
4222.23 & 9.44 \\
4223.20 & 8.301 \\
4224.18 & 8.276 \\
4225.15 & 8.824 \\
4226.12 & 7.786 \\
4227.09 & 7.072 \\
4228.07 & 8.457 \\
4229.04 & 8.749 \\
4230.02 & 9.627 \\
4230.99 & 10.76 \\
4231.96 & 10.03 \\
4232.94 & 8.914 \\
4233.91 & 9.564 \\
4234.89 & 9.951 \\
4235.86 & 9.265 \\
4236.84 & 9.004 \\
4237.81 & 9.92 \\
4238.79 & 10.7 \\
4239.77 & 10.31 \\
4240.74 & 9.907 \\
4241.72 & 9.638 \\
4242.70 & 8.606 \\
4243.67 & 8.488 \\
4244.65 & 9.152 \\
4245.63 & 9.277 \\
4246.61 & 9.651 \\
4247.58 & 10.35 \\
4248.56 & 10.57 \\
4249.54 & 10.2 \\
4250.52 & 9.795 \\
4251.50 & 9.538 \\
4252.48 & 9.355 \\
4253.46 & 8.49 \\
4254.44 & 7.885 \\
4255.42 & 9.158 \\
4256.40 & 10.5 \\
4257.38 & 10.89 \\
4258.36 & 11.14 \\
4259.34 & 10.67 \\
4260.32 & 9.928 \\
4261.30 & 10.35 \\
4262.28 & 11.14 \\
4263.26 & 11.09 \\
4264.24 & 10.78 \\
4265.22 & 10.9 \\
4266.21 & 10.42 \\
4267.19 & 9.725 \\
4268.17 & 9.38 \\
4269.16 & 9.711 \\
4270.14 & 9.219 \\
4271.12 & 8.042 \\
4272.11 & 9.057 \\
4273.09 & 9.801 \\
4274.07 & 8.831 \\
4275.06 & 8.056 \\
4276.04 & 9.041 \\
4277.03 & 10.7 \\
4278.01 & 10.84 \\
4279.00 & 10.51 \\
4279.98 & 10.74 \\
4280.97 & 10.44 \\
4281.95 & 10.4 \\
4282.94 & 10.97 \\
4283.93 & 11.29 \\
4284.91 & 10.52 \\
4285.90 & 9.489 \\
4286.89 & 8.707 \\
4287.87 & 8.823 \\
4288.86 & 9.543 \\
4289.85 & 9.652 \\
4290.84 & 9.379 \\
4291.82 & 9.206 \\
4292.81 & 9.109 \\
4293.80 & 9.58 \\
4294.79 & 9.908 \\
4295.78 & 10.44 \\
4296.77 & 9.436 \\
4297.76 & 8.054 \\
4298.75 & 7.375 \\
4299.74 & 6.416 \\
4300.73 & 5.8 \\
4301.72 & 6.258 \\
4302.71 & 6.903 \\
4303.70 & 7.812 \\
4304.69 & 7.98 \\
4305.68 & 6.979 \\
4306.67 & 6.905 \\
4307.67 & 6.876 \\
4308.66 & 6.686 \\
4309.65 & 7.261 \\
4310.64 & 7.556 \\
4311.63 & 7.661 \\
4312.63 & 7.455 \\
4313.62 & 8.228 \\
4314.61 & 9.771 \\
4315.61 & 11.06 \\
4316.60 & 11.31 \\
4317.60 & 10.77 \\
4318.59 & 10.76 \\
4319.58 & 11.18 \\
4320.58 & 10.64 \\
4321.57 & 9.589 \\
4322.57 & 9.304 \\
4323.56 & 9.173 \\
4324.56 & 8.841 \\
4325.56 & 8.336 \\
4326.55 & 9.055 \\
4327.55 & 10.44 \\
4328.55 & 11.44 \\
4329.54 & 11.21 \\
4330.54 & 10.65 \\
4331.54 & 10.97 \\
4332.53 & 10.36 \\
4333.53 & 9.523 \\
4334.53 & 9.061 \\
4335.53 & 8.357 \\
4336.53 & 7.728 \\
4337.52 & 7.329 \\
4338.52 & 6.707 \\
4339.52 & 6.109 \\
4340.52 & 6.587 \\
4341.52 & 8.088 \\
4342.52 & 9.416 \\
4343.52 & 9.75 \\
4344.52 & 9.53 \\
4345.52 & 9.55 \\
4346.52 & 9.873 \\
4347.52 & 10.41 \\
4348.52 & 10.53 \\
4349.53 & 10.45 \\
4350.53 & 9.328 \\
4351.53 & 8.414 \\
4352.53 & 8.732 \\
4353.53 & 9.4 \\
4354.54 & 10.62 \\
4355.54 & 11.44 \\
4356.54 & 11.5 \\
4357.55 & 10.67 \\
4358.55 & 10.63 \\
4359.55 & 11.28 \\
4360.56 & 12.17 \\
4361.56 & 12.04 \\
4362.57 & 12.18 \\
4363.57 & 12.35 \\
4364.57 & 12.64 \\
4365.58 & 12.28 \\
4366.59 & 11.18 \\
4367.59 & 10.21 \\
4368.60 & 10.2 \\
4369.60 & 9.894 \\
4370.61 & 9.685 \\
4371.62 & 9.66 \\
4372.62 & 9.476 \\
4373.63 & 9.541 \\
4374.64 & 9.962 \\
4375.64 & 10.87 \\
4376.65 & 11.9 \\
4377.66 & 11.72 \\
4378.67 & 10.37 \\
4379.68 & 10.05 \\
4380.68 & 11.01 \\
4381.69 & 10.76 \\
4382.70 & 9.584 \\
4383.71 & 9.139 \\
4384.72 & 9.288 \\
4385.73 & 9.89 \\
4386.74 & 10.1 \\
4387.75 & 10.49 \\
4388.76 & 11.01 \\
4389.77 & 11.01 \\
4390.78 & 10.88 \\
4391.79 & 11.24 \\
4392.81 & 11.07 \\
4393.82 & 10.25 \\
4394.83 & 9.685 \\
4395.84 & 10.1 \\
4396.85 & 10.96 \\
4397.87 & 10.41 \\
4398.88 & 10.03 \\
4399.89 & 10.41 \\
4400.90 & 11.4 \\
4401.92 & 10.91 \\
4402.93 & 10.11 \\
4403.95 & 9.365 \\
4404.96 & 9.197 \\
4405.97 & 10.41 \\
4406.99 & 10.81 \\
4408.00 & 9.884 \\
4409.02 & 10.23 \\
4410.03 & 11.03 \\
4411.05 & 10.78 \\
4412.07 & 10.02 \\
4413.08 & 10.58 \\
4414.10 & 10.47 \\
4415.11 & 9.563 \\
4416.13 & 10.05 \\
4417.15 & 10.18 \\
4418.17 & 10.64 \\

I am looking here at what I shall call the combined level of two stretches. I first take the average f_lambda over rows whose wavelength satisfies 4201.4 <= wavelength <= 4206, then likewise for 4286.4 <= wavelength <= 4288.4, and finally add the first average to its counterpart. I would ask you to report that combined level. 18.6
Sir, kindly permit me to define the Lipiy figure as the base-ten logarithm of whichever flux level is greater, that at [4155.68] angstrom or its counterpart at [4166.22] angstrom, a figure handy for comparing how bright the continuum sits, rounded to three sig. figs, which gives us 1.01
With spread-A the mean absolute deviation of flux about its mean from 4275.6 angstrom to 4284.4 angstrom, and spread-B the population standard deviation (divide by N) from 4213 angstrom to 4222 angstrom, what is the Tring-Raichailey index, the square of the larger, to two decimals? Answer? 0.44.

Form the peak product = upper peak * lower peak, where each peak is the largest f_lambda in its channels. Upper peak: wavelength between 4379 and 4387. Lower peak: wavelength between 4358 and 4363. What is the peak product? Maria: 134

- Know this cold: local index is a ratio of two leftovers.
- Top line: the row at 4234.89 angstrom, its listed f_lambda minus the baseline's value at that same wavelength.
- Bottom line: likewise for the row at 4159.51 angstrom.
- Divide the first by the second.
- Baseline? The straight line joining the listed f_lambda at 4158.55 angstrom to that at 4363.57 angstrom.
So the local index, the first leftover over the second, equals 10.8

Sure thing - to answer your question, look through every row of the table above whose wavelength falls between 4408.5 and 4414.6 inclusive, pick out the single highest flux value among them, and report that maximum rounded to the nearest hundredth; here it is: 11.03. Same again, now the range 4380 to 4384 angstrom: 11.01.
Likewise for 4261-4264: 11.14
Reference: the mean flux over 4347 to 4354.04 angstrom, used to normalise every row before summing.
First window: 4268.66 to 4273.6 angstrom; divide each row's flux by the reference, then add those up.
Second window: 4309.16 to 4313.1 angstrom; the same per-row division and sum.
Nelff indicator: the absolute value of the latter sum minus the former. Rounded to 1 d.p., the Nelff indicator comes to 1.7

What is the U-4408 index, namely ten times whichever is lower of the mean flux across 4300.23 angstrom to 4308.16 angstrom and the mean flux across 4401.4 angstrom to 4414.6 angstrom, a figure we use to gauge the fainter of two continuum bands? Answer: 69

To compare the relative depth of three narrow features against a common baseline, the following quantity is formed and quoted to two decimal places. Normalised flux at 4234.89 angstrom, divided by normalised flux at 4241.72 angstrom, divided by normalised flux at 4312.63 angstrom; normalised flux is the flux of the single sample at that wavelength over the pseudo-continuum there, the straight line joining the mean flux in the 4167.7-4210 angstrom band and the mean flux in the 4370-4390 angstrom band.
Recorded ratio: 1.43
